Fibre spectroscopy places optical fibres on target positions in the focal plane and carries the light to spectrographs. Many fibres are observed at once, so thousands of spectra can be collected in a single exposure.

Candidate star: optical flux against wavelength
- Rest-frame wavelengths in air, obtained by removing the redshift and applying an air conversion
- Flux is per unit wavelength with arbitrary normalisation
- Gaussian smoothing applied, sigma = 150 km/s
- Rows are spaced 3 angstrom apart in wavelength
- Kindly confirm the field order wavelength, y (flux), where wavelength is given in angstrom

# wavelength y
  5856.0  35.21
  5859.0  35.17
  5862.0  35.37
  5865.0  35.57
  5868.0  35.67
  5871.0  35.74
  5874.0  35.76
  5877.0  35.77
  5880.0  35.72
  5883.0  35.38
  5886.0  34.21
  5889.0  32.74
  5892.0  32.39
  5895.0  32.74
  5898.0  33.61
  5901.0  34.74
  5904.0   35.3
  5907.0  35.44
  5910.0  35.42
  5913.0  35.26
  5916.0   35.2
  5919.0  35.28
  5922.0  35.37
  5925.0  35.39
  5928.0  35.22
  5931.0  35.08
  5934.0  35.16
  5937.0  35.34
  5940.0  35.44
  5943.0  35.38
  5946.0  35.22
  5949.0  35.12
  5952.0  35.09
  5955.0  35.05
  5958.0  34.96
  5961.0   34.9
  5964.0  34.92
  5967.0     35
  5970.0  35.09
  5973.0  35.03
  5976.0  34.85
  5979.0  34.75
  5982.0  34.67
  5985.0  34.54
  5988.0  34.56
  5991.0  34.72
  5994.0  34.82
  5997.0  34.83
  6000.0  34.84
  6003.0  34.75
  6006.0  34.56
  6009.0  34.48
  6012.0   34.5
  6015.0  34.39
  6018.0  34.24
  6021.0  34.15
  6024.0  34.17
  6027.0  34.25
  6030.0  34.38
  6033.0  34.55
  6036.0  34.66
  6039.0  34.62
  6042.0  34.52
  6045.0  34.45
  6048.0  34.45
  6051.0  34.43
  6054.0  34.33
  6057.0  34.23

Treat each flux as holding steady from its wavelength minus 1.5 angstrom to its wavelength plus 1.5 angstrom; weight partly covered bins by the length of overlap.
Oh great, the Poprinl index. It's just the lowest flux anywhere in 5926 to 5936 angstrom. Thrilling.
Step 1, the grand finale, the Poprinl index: 35.08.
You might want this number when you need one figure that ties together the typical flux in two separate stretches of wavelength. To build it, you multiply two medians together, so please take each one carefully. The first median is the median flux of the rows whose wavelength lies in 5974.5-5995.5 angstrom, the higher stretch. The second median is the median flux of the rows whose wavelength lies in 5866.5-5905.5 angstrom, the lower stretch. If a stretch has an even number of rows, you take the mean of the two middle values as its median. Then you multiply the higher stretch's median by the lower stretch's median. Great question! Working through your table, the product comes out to 1226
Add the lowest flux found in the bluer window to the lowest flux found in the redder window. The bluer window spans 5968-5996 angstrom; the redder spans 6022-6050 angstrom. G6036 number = 68.7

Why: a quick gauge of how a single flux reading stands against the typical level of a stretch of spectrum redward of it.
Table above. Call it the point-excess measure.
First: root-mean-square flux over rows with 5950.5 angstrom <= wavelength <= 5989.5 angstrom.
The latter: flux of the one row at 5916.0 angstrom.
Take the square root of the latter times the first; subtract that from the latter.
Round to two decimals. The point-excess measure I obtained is 0.16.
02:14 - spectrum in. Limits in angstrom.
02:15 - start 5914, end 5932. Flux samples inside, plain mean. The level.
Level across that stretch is 35.3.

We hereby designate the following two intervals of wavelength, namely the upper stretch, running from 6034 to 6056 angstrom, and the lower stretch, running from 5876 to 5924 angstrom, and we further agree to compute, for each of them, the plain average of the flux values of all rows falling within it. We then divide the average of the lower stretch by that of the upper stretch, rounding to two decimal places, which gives 1.00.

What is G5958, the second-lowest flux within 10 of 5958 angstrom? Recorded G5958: 34.92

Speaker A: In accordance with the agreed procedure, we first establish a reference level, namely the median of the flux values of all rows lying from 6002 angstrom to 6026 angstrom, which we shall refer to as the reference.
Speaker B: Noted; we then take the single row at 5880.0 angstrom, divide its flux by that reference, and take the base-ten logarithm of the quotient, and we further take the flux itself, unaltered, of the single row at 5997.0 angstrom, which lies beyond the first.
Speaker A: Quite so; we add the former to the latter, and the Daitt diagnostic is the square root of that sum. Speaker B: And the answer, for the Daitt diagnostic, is 5.90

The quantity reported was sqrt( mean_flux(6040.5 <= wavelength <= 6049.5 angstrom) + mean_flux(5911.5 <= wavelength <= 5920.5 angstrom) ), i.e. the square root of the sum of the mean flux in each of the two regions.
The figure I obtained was 8.35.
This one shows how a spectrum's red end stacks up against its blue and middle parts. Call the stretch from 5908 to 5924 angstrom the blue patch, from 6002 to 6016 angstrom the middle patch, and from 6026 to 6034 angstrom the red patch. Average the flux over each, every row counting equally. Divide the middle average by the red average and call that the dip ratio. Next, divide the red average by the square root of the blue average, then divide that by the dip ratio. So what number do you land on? 5.76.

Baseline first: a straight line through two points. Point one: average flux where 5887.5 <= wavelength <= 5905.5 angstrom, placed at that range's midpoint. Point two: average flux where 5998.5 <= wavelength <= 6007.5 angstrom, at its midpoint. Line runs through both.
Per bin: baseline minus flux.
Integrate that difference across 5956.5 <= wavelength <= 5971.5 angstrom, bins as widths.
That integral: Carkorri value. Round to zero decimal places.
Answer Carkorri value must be -10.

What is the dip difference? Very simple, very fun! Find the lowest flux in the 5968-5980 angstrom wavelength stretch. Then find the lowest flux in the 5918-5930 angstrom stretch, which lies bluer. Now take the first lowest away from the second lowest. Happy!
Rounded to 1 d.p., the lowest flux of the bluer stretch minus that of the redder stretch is 0.5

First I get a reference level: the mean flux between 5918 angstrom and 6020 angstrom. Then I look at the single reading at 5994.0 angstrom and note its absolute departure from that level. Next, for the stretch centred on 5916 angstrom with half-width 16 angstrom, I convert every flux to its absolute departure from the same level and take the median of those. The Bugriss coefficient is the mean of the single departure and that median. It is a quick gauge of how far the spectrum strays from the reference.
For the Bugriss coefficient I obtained 0.23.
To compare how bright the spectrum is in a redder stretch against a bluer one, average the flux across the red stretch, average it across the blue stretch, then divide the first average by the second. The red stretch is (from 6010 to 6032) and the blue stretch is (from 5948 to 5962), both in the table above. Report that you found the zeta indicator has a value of 0.98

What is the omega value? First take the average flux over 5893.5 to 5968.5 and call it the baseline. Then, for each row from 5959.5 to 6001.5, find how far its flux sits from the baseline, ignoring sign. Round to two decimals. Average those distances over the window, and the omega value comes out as 0.21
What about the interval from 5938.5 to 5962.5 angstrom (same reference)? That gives 0.17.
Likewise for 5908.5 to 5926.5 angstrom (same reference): 0.29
